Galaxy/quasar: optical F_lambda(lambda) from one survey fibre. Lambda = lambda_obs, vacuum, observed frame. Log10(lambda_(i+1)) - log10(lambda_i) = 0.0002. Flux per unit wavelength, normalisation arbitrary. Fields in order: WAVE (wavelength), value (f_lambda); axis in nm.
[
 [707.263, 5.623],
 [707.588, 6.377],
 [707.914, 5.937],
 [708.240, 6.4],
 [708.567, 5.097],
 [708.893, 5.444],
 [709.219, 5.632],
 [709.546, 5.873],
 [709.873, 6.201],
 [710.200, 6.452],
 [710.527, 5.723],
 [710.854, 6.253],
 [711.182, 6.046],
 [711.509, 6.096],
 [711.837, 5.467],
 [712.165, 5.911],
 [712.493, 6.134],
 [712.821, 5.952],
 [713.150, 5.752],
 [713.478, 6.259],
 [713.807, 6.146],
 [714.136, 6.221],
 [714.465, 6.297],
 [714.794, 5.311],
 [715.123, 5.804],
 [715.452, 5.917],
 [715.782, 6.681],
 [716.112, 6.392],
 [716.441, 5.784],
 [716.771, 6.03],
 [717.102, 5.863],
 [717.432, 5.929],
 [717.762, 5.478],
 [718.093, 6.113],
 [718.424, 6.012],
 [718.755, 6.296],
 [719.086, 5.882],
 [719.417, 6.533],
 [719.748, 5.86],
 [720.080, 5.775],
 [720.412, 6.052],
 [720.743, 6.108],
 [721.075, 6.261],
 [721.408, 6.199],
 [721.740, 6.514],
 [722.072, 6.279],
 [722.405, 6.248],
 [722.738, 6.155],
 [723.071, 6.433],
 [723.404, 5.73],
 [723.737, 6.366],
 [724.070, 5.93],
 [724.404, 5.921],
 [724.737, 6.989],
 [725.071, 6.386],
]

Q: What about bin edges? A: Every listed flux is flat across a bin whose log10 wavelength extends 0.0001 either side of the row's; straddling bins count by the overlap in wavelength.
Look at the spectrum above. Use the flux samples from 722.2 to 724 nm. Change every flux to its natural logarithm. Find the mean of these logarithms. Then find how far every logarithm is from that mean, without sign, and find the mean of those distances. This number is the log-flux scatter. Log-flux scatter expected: 0.0320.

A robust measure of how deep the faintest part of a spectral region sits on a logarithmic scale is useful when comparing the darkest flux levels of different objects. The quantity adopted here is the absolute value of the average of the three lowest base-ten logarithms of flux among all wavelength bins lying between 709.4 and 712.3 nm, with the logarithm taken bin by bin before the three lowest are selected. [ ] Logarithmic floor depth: 0.755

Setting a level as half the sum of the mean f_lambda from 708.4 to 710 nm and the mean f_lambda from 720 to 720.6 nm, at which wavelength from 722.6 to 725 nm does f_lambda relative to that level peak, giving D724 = 724.737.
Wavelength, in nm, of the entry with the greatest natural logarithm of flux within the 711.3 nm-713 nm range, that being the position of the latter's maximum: 712.493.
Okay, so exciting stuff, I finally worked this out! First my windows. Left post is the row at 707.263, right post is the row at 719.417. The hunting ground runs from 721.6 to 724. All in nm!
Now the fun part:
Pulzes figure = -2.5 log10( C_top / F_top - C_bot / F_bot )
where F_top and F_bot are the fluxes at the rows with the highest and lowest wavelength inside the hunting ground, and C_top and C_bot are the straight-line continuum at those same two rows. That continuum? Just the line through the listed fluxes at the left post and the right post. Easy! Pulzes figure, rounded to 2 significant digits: 3.3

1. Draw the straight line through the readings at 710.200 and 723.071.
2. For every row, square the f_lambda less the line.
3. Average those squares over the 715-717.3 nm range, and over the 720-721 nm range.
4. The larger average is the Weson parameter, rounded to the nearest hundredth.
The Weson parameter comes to 0.24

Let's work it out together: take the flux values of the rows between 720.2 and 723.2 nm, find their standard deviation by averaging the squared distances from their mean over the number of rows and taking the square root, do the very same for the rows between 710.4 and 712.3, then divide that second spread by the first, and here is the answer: 1.85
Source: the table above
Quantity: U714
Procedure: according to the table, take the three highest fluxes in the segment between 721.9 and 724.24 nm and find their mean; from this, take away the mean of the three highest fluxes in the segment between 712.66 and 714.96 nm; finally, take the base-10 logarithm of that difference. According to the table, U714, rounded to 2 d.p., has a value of -1.00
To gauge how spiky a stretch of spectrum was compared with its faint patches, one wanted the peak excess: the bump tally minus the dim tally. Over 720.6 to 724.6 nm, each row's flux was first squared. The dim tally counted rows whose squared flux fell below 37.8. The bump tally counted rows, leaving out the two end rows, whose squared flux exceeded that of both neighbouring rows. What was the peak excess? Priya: 0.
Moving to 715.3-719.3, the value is -4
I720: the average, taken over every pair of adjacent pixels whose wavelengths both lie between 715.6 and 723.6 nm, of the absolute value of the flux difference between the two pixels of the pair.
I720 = 0.299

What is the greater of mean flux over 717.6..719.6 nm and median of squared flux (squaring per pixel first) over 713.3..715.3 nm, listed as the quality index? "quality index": 38.2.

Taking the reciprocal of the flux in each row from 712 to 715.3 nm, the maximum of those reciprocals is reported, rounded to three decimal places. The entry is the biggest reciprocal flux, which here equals 0.188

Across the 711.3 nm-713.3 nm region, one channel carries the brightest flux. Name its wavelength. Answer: 712.493 nm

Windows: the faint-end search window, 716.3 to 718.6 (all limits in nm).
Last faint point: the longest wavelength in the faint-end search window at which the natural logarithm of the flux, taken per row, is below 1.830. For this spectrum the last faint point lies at 718.424 nm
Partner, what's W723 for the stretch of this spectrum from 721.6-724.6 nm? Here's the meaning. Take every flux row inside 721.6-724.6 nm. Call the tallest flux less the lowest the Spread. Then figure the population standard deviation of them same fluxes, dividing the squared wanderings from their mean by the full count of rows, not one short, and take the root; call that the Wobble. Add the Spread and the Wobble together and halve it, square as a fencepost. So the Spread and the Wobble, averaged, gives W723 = 0.52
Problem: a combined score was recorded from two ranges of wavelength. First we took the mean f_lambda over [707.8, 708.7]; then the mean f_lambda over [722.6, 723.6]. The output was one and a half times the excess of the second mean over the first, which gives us 0.4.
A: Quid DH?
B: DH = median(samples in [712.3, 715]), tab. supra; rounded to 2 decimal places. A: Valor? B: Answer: 6.14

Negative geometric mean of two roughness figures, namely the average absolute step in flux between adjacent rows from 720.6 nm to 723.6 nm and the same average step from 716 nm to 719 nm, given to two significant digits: -0.27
